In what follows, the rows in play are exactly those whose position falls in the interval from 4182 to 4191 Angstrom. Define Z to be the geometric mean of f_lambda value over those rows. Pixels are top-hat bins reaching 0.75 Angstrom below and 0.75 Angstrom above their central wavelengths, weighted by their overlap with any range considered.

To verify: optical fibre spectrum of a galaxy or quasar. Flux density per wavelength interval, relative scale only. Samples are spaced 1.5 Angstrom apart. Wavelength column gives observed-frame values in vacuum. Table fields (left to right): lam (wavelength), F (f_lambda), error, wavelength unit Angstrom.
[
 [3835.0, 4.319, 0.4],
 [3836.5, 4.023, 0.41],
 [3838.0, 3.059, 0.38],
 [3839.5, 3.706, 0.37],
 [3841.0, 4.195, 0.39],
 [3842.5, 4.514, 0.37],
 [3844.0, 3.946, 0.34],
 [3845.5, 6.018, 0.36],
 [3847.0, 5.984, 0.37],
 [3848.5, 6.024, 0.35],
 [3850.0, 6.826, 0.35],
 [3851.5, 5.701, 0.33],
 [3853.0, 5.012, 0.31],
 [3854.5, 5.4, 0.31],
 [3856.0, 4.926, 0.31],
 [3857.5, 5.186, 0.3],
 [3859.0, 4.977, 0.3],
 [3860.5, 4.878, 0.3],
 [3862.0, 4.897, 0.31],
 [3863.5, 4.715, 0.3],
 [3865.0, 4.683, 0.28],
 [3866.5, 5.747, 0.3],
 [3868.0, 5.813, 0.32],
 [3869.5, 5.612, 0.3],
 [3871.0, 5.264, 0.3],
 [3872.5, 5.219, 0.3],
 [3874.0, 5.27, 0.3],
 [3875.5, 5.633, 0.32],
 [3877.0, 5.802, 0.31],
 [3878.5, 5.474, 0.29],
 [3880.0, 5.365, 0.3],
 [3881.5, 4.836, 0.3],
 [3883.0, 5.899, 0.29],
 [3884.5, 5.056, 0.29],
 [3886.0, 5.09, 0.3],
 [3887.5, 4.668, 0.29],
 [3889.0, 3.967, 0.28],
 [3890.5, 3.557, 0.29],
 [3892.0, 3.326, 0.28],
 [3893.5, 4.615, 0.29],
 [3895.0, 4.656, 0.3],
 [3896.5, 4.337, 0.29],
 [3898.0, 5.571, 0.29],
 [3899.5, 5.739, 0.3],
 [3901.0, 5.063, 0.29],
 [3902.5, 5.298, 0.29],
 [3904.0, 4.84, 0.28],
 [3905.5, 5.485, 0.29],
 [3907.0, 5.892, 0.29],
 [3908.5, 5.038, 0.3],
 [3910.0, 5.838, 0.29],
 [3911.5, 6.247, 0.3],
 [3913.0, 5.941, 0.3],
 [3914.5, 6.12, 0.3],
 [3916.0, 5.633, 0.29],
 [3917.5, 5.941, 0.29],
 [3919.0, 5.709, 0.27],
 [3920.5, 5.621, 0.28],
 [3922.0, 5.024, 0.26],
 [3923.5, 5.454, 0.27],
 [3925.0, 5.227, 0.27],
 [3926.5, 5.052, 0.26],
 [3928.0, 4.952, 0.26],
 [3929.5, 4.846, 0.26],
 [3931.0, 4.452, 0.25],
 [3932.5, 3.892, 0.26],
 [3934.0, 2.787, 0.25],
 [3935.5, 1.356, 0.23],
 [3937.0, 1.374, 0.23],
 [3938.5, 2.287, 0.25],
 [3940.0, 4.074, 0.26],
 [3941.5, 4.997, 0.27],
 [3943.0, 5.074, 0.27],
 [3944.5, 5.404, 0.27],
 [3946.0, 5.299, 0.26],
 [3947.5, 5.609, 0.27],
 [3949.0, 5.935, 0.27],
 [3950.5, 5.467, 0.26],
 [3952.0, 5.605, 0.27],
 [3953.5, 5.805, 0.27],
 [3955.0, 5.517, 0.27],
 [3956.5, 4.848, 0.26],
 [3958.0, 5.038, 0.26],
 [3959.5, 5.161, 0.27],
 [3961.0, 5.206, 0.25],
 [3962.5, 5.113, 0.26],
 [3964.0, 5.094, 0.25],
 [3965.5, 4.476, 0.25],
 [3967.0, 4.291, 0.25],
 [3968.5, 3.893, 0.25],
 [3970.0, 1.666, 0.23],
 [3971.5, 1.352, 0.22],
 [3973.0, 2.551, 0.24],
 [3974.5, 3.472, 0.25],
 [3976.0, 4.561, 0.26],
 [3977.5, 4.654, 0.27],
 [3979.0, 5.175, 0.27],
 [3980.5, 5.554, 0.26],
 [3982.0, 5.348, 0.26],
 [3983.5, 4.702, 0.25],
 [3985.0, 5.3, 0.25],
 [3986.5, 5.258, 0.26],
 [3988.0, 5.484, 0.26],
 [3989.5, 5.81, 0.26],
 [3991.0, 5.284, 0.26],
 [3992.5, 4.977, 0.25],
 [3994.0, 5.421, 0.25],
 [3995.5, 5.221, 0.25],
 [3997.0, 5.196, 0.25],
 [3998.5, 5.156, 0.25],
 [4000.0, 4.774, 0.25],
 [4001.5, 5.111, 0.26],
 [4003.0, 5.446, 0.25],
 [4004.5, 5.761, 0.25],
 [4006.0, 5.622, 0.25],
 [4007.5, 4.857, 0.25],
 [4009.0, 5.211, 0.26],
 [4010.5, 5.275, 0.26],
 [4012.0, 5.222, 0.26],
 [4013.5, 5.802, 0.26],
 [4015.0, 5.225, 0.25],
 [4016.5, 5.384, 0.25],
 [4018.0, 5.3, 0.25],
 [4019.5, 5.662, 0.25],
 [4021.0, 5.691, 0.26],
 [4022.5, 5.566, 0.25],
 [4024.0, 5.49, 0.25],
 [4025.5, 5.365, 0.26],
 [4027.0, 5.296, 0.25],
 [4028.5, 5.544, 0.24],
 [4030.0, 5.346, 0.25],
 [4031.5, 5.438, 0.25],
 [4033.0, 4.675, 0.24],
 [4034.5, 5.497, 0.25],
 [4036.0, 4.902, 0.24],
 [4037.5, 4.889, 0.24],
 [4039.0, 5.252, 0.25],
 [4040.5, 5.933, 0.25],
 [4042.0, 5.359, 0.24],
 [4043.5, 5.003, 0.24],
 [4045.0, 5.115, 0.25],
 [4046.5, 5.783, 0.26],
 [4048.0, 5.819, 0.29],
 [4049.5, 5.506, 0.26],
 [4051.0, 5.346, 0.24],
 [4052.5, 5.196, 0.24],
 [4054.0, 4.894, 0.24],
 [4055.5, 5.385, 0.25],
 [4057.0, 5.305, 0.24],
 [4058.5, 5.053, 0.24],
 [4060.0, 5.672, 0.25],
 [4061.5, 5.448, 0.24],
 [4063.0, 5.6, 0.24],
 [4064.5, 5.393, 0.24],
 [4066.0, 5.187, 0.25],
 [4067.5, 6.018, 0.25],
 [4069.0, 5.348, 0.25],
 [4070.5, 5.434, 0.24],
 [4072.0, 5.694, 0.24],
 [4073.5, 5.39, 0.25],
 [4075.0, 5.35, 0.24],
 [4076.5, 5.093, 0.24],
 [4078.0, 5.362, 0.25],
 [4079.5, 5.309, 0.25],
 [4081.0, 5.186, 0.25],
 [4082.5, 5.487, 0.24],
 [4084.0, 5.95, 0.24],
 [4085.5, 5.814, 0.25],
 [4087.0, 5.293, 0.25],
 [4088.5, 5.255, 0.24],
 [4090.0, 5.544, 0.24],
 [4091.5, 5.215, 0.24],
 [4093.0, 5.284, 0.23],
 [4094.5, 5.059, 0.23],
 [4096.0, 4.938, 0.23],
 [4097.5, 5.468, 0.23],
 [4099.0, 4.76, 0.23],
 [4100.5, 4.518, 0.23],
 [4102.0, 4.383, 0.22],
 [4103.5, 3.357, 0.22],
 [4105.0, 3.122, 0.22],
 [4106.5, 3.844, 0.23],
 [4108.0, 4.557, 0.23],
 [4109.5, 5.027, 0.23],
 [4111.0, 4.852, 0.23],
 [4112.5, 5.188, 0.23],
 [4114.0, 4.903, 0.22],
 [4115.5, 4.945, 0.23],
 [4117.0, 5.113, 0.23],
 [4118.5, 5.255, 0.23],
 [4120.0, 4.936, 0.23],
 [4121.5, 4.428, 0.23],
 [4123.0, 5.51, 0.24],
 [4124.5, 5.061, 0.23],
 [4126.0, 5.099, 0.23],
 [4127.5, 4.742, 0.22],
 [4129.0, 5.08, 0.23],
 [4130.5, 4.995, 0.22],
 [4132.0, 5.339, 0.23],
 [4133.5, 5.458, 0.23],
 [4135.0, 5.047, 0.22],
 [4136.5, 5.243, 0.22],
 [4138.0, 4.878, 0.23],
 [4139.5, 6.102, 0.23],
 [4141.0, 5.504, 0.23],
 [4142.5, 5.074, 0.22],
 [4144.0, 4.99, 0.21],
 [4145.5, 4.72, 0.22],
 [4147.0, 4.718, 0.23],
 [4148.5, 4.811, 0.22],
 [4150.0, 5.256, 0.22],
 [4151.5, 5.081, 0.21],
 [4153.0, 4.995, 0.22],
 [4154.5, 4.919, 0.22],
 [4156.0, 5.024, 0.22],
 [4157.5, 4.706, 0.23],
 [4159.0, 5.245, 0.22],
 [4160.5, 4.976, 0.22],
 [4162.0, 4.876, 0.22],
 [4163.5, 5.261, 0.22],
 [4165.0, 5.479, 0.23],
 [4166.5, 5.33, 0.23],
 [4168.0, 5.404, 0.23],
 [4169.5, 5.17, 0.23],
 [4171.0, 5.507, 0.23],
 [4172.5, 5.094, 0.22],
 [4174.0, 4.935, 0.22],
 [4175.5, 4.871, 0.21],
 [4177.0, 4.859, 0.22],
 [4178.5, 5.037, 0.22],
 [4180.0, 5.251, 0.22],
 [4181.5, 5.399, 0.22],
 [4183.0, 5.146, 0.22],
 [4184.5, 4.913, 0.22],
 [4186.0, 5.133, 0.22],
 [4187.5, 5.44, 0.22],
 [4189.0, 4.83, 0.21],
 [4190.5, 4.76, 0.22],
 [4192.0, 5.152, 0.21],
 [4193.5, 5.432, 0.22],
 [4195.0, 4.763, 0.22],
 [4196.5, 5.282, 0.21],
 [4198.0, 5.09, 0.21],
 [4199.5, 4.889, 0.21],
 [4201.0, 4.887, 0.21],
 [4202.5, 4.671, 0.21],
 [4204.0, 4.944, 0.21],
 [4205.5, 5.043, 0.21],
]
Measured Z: 5.03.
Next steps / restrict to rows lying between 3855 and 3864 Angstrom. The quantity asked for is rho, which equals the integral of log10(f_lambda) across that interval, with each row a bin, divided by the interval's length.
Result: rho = 0.694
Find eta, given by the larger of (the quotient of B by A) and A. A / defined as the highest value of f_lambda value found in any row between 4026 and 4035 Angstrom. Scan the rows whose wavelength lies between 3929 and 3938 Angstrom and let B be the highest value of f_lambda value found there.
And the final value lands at 5.54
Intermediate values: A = 5.544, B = 4.846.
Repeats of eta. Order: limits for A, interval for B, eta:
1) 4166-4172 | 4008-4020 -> 5.51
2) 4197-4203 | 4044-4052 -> 5.09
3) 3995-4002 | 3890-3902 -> 5.22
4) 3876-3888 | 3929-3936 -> 5.90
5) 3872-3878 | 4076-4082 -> 5.80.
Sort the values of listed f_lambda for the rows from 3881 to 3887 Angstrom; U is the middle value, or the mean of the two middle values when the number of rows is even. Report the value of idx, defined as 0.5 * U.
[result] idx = 2.54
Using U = 5.1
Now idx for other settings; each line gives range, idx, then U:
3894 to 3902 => 2.53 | 5.1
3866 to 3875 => 2.72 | 5.4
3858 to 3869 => 2.45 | 4.9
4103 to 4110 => 1.92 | 3.8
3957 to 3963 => 2.57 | 5.1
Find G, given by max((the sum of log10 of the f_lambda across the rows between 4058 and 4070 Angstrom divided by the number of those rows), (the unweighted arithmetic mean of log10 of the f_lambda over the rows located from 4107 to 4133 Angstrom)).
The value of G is 0.74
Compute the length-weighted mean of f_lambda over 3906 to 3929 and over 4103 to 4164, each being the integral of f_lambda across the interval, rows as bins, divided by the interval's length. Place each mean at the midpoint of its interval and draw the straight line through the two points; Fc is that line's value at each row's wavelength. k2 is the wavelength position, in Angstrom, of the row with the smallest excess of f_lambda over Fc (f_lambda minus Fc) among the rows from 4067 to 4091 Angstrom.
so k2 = 4076.5 Angstrom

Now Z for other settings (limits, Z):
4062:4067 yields 5.39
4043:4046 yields 5.06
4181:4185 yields 5.15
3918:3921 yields 5.66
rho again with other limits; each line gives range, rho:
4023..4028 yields 0.732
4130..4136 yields 0.717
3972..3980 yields 0.588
